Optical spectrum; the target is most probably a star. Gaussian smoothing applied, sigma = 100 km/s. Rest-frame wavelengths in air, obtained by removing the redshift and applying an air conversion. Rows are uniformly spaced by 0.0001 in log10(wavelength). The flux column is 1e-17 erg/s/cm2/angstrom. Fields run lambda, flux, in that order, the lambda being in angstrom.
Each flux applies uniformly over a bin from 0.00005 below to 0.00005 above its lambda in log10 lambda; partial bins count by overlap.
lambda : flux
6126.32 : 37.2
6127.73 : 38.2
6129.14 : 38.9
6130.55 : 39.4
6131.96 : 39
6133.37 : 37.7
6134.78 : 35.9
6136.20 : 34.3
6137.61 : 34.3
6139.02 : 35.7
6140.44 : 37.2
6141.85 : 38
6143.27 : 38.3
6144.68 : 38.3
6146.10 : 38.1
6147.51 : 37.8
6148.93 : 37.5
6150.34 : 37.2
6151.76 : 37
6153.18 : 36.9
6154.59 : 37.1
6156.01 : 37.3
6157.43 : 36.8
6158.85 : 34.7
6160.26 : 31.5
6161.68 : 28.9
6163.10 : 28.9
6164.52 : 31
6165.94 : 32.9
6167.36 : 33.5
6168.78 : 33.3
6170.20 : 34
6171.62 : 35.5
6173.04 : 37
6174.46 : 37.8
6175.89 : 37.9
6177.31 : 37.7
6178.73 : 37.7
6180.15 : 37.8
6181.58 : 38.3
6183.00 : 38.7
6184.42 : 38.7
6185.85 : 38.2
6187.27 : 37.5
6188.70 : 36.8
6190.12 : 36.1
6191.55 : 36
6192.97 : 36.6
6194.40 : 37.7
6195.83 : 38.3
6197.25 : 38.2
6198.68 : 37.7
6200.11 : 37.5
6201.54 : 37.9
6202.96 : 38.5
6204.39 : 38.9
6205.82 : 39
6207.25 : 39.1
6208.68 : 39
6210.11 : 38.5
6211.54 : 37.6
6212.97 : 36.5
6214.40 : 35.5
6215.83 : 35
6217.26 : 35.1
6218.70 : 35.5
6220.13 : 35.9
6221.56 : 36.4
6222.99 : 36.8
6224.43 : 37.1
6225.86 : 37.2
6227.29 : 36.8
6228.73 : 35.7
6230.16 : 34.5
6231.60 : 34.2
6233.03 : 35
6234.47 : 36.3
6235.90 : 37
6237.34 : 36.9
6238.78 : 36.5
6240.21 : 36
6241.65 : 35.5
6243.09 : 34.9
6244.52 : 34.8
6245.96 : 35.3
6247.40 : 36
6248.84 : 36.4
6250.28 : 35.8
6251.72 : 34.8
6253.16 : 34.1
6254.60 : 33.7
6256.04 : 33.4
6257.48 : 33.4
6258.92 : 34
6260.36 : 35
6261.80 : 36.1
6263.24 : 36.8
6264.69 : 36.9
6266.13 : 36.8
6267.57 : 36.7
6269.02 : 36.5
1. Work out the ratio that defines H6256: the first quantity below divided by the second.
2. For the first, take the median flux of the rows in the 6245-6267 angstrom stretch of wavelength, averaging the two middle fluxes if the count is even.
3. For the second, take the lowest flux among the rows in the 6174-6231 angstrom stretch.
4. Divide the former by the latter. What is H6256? 1.02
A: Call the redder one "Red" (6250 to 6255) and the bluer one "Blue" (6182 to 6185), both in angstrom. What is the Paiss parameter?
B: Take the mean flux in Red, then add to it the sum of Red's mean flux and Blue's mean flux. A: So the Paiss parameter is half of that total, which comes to 53.9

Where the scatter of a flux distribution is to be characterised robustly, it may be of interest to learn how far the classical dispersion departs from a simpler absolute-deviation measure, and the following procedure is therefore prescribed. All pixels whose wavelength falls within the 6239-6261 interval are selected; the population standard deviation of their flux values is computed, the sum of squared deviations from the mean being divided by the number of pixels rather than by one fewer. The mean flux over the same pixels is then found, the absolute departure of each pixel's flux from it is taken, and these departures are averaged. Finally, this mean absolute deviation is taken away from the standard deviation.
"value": 0.16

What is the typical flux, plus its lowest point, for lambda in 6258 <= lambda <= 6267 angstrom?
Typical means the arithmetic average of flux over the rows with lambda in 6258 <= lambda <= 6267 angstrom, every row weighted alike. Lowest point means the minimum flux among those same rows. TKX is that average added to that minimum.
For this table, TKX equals 70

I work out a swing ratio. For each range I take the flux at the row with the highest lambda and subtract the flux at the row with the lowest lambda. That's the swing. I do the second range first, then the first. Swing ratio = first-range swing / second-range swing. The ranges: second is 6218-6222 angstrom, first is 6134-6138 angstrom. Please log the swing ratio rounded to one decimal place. -1.8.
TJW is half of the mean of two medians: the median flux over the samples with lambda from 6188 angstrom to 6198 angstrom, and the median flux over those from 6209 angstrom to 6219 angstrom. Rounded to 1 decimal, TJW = 18.1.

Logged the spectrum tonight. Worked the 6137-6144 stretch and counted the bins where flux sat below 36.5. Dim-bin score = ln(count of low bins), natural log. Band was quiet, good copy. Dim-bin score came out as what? 0.69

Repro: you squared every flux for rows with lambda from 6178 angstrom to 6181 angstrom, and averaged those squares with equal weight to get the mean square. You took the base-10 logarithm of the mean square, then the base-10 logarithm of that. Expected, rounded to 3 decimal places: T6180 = 0.499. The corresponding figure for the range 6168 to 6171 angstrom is 0.485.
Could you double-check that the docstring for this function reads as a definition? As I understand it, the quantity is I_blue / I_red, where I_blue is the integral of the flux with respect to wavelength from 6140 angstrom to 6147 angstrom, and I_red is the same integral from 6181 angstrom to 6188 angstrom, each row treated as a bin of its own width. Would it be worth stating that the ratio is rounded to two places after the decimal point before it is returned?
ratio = 0.99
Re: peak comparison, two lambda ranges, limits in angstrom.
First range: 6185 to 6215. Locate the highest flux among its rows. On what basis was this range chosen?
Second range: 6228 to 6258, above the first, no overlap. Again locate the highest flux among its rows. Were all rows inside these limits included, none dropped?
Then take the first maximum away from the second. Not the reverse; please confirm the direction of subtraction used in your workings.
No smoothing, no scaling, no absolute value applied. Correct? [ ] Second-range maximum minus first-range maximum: -2.1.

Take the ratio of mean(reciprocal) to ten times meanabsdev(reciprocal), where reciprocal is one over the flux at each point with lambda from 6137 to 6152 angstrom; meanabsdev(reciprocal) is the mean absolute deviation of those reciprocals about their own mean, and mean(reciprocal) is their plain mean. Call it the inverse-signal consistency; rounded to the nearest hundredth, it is 4.22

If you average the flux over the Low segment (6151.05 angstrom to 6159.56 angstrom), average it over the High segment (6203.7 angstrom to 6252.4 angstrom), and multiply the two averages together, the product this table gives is 1331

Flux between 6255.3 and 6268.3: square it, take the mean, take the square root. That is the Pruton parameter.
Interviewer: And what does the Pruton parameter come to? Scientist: 35.5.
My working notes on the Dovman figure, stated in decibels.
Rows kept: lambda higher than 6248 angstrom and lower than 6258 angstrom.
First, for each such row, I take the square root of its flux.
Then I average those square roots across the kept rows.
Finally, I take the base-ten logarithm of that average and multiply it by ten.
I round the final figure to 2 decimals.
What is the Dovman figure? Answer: 7.69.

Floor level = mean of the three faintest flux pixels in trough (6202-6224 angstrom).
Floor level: 35.2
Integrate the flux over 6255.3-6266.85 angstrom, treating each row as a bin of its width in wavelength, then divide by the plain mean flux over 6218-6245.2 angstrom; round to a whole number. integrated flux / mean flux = 11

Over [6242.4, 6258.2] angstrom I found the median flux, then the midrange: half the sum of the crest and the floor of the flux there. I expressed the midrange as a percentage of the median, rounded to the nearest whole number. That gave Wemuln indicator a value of 100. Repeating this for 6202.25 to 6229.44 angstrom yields 101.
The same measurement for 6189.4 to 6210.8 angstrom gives 98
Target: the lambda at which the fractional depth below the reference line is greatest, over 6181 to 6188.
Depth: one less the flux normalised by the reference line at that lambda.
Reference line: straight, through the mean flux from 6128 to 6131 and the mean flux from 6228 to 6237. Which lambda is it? 6187.27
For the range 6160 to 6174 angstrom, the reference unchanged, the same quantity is 6161.68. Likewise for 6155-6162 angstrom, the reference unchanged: 6161.68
